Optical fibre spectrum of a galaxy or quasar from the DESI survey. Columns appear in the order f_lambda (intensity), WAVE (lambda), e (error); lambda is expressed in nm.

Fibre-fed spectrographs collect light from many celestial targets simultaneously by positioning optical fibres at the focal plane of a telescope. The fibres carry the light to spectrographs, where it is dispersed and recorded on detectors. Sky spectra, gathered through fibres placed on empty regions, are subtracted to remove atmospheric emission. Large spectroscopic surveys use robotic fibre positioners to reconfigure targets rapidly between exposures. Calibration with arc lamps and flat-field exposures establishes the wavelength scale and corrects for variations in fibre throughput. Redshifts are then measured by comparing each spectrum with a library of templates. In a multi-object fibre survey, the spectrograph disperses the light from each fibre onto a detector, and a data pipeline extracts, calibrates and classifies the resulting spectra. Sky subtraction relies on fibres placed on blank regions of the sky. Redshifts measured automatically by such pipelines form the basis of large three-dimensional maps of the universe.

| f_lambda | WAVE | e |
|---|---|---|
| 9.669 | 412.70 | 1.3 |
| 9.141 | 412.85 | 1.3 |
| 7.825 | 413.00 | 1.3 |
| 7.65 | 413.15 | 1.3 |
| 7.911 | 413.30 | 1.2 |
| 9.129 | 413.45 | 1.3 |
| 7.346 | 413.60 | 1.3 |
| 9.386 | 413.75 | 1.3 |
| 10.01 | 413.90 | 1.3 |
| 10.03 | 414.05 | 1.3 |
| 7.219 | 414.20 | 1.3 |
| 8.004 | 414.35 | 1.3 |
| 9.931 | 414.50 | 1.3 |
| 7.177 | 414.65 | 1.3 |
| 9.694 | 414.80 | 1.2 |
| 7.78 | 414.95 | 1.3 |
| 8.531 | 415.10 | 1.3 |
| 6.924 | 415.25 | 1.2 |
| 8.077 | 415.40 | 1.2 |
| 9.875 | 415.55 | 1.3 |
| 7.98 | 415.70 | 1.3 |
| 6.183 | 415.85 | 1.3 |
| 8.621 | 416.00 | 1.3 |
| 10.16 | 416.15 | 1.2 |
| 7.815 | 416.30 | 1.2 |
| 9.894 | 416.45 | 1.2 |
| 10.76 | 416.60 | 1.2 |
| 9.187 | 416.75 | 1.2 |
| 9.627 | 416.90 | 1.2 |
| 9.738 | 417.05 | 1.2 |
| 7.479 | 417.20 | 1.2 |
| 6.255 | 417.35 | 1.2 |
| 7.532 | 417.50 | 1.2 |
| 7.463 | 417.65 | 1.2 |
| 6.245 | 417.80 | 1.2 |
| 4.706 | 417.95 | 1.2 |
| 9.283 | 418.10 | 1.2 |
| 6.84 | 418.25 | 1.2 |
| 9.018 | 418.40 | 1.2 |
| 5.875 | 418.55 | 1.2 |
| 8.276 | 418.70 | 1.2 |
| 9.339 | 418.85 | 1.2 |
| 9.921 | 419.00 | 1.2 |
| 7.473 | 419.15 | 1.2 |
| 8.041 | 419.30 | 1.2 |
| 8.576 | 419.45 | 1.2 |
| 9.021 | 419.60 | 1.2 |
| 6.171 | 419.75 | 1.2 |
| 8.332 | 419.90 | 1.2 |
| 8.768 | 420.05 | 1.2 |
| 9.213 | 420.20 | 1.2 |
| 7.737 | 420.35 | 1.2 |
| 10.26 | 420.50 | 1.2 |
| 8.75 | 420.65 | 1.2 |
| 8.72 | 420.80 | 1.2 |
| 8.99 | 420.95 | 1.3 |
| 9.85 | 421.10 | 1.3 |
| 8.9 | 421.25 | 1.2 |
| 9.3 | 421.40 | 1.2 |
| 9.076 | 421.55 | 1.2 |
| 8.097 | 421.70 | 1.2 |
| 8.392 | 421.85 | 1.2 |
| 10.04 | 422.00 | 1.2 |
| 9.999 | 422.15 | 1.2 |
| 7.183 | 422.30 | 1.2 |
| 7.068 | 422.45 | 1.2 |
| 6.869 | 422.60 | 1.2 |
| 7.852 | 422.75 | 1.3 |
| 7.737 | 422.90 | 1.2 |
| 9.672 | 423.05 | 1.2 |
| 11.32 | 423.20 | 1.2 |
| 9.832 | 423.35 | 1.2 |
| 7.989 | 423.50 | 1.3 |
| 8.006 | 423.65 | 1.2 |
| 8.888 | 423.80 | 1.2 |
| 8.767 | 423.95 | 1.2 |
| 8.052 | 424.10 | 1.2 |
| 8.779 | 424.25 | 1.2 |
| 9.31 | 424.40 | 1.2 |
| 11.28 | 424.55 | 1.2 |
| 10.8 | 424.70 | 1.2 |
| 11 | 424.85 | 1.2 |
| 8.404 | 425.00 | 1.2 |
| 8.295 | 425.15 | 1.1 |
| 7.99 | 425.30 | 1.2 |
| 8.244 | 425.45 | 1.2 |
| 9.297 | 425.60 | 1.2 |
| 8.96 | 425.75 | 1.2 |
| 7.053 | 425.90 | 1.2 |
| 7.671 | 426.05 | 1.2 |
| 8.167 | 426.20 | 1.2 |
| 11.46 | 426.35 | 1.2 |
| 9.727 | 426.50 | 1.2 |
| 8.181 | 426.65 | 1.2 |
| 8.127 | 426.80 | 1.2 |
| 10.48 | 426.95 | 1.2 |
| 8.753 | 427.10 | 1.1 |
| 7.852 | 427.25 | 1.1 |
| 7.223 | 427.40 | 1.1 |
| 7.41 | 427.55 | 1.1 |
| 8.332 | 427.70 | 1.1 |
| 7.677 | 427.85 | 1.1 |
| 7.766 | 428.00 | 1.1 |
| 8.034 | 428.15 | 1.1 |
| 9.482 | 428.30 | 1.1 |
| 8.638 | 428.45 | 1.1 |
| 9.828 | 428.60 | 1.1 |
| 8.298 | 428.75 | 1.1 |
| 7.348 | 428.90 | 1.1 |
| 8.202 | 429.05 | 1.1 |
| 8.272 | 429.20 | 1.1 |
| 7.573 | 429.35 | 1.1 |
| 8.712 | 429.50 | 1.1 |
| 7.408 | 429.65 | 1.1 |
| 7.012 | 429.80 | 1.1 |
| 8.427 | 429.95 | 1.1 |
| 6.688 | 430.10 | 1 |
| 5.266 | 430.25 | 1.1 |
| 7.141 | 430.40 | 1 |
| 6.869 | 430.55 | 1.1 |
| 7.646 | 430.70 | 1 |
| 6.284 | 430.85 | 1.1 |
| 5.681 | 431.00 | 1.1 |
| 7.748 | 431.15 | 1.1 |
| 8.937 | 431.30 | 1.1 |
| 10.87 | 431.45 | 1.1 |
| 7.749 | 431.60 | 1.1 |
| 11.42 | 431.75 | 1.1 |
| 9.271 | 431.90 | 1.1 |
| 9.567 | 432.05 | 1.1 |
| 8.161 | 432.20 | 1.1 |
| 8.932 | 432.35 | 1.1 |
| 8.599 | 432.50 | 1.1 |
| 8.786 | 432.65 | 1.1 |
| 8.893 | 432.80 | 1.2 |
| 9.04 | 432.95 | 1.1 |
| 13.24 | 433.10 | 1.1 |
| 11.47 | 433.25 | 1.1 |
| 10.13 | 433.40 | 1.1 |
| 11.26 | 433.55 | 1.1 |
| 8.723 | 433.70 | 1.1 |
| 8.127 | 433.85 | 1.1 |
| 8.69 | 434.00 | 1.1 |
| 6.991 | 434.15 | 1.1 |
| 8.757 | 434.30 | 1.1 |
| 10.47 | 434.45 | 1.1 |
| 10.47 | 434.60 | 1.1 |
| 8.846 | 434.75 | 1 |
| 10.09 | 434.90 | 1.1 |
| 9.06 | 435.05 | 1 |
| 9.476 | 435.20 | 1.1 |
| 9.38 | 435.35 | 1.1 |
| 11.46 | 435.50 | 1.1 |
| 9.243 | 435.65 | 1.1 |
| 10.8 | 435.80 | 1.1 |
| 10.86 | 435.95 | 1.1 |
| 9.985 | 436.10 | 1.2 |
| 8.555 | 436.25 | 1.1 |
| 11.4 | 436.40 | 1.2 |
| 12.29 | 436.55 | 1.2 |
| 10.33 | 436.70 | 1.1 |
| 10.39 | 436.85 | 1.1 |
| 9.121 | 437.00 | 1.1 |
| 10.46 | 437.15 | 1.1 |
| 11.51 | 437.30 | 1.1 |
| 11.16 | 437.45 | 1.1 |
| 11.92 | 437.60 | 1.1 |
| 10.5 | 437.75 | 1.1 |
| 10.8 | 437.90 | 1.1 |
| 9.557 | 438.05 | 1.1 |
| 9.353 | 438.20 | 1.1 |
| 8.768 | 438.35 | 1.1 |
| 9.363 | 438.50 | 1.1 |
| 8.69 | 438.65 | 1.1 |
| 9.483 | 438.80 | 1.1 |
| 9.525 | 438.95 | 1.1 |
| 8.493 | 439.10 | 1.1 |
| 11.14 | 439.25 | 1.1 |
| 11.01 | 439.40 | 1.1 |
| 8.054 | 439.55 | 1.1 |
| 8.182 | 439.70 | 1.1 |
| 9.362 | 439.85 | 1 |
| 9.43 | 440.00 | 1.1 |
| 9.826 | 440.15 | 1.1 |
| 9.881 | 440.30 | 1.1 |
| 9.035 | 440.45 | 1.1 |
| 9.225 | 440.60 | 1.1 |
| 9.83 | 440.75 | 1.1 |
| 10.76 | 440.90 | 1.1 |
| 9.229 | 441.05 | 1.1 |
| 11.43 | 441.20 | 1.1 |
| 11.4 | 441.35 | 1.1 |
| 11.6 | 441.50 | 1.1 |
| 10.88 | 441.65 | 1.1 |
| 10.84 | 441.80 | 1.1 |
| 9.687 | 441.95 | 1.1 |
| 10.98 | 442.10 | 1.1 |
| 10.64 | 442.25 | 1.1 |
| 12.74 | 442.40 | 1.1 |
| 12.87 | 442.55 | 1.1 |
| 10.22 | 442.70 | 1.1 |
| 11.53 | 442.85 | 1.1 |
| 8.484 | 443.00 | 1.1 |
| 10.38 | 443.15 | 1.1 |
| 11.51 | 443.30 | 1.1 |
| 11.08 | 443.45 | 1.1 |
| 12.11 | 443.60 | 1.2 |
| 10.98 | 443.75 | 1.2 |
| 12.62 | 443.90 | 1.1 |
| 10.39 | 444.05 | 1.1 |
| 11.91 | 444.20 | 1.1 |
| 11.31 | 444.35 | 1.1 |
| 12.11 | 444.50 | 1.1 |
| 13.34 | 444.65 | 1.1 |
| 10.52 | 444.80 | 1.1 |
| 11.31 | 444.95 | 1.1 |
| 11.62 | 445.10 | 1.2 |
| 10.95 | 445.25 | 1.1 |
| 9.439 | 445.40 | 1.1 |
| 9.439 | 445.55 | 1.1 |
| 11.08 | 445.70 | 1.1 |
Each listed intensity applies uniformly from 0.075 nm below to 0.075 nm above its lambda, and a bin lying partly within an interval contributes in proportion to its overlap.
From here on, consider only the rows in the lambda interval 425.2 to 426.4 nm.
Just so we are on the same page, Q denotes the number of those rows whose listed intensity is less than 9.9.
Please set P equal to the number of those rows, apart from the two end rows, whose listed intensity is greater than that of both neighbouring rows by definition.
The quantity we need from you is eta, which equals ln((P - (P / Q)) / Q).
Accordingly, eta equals -2.1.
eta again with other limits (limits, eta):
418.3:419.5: -2.1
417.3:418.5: -1.5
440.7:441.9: -0.3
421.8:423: -1.3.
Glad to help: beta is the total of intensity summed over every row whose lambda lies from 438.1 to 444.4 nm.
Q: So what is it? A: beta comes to 434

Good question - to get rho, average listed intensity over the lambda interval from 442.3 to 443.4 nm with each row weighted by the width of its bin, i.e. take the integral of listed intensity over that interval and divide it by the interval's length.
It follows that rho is 11.1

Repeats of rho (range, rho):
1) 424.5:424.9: 11.0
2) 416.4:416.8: 10.0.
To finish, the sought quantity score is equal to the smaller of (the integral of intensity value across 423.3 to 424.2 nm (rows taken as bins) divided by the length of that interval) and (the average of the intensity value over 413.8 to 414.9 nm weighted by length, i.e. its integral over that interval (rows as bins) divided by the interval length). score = 8.6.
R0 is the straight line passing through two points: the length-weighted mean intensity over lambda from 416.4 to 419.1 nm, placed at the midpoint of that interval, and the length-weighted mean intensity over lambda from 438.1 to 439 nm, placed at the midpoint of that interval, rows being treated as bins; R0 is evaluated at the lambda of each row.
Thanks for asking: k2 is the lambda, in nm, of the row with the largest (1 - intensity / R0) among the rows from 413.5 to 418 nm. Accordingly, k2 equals 417.95 nm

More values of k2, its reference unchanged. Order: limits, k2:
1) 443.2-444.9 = 444.05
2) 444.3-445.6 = 445.55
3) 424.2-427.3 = 425.90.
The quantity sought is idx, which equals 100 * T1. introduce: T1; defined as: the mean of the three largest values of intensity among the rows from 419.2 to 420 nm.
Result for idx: 864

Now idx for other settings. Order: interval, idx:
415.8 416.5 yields 956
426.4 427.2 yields 965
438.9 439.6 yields 1056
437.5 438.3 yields 1107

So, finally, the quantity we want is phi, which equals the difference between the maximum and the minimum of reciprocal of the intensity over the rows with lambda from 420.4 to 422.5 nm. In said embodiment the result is 0.044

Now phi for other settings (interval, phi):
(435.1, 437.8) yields 0.036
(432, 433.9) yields 0.048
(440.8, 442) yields 0.022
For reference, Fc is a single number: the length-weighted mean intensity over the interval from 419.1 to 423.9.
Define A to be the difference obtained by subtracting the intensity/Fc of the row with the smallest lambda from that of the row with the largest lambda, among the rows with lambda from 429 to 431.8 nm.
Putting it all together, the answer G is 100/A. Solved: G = 268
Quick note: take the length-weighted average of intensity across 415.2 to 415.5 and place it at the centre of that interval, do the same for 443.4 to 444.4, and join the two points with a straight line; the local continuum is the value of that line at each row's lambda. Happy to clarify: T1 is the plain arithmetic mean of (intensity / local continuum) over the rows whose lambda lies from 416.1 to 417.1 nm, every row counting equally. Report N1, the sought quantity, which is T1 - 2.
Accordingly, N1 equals -0.8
